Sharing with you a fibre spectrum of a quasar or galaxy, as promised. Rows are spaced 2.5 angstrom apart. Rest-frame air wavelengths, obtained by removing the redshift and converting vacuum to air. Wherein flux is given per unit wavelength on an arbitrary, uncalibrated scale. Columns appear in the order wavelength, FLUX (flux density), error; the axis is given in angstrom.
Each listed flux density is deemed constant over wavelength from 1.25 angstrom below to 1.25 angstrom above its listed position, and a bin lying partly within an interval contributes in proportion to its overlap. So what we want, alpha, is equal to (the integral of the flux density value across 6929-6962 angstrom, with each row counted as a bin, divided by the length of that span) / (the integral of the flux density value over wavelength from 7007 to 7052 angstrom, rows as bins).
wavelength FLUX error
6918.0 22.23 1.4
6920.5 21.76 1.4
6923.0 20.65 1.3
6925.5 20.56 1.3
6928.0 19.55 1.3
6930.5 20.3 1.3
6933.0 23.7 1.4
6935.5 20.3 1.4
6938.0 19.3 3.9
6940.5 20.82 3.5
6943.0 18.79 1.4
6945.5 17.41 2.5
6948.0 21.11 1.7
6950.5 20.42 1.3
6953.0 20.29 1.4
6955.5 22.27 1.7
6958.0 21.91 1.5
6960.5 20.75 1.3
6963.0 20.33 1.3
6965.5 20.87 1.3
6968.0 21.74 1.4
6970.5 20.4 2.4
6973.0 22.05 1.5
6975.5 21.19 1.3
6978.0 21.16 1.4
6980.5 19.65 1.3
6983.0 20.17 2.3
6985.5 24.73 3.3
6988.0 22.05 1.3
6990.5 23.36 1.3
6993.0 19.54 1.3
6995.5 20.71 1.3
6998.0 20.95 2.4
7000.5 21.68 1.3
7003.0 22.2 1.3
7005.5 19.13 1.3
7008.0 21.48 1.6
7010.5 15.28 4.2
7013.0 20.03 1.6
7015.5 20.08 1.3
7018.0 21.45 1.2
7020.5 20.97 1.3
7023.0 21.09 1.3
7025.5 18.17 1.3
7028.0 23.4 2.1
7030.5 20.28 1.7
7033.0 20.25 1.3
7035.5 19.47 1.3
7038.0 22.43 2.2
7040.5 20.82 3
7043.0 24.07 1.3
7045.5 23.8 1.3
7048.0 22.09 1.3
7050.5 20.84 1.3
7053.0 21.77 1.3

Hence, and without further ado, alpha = 0.022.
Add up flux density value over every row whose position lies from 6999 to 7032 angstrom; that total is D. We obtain 265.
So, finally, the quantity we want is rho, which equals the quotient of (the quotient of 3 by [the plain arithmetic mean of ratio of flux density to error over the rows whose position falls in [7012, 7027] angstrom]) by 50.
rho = 0.0039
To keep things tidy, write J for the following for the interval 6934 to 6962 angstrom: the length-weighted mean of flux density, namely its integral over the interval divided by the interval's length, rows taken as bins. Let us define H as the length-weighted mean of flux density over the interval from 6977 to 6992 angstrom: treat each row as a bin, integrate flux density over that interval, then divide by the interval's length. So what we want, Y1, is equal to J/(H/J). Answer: 18.9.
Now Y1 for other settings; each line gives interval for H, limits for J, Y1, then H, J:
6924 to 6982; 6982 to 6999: 22.8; 20.6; 21.7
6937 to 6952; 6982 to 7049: 22.6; 19.7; 21.1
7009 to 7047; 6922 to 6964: 20.2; 20.8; 20.5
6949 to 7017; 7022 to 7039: 20.5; 20.9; 20.7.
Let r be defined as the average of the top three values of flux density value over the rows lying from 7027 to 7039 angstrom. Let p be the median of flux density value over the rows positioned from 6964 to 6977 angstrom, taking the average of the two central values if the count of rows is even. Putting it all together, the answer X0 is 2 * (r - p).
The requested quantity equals 1.7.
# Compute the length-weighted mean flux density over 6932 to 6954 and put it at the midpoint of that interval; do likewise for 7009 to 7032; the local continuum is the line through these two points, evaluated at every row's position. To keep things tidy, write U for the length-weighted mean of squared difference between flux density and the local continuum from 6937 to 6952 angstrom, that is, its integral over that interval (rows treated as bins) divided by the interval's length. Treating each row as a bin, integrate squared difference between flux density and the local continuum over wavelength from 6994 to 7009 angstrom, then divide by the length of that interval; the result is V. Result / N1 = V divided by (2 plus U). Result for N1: 0.4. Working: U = 2.0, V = 1.7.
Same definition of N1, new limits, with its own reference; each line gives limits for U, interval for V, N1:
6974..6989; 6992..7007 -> 0.2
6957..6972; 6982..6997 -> 1.9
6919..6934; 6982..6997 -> 1.4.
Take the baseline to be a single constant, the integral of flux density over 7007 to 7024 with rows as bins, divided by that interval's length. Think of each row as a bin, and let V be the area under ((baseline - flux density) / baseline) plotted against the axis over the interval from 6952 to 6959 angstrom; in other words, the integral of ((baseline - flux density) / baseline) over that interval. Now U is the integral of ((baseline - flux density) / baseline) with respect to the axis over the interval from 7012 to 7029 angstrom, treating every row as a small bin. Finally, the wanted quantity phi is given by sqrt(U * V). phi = 0.56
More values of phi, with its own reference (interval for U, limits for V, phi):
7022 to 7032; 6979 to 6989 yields 0.53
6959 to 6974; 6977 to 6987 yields 0.73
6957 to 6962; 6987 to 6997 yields 0.46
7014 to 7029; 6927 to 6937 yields 0.53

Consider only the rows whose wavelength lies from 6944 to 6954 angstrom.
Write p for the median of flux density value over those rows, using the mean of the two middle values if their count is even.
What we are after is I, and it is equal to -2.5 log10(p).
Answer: -3.27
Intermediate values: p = 20.4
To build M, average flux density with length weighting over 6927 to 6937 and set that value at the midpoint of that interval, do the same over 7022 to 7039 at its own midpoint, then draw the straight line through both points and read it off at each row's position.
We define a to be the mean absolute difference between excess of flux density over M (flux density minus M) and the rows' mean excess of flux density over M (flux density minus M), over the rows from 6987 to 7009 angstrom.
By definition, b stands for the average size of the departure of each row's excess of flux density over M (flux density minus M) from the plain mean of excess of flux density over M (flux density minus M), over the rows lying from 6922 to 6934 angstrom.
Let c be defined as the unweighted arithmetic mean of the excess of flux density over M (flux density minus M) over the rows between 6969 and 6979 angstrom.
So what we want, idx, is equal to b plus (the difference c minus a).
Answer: 0.4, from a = 1.02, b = 1.10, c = 0.4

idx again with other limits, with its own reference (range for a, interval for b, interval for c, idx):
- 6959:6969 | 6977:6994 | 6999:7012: 0.4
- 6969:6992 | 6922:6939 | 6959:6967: -0.6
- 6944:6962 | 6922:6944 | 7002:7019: -1.0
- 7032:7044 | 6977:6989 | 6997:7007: 0.2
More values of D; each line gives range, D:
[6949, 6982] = 273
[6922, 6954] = 263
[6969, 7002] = 278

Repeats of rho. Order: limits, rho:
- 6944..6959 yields 0.0047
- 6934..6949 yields 0.0062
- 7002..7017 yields 0.0047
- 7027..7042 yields 0.0051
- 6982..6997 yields 0.0044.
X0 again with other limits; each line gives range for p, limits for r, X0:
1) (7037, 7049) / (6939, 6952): -3.3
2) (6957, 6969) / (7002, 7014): 0.7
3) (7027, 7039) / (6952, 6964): 2.7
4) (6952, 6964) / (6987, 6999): 2.7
